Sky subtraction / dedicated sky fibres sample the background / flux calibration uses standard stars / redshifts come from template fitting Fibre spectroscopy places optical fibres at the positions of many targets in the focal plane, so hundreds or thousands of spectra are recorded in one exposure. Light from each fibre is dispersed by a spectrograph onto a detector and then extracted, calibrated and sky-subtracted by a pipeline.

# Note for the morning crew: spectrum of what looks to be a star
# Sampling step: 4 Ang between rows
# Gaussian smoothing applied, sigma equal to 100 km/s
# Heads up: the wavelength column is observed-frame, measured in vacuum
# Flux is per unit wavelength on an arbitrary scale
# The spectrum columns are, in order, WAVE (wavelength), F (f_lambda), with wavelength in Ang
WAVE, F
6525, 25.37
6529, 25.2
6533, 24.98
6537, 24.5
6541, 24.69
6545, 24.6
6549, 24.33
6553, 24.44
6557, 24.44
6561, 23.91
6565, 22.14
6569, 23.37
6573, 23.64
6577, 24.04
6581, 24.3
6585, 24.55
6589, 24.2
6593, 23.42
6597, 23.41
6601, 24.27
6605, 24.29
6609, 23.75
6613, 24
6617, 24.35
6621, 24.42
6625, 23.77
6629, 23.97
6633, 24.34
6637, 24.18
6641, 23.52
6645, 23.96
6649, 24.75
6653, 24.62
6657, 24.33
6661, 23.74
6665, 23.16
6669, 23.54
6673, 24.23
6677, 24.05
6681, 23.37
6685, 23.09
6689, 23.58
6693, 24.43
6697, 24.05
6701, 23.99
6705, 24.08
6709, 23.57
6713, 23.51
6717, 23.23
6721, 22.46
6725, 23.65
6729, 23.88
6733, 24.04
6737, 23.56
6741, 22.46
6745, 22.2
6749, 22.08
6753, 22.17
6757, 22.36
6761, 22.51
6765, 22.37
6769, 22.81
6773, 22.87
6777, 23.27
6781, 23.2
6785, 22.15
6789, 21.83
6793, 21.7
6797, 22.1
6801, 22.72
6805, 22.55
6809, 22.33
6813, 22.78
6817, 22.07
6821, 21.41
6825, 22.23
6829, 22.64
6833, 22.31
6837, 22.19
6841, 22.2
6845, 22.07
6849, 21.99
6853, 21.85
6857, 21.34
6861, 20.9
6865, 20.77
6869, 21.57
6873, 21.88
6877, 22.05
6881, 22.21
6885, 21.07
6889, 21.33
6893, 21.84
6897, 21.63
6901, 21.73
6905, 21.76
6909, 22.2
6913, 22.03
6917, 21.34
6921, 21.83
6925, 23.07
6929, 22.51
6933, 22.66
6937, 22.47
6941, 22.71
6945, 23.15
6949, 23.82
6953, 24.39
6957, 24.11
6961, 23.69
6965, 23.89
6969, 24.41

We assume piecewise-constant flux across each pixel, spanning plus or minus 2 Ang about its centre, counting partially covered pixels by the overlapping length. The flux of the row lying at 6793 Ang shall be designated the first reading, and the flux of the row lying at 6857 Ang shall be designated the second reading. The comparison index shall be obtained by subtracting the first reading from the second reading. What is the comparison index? -0.36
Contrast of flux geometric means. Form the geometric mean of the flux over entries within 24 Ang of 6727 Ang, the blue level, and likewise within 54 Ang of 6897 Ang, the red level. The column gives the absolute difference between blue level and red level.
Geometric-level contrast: 1.2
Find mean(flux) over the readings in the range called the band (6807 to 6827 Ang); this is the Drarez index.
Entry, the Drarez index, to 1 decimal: 22.2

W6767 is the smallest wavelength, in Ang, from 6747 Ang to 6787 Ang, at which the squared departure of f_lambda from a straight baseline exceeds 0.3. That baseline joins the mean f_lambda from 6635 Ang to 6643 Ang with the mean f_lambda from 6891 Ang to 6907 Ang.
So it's 6749 Ang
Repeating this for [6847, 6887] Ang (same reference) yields 6857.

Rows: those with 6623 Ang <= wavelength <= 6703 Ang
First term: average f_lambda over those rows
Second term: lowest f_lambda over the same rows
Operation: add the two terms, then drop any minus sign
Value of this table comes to 47.0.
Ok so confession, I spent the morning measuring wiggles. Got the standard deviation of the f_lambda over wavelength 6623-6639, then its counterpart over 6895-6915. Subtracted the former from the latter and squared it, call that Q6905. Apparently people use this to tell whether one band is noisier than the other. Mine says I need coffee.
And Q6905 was 0.00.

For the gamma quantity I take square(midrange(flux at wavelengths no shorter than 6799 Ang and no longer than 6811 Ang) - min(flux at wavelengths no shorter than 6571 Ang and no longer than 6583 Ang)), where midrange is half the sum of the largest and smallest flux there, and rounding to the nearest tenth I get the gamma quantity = 1.2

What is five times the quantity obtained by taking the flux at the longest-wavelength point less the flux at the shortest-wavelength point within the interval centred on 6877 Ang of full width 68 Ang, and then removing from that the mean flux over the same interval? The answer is -108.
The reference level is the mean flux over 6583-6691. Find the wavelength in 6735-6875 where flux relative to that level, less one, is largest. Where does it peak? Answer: 6737 Ang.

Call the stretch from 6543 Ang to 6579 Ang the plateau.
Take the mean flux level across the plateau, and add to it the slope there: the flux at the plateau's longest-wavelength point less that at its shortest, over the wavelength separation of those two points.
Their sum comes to 23.9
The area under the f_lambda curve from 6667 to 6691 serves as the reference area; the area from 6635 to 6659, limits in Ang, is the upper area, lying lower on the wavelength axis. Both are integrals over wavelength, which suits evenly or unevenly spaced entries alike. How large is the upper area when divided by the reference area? 1.02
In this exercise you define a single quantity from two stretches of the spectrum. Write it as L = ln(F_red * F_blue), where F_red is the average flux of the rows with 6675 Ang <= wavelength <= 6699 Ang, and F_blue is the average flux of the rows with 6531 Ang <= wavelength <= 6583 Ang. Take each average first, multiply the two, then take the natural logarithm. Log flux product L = 6.35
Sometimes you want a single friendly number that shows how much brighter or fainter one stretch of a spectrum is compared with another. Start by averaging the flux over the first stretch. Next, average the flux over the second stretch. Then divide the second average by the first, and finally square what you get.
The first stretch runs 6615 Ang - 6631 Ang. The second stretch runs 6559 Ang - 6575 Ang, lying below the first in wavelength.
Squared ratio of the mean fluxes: 0.93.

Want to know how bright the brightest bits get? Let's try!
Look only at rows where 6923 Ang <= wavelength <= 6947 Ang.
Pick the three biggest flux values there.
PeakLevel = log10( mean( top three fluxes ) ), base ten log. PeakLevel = 1.36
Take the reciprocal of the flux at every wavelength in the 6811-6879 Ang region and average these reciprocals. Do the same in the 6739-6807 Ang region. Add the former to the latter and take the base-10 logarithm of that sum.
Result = -1.04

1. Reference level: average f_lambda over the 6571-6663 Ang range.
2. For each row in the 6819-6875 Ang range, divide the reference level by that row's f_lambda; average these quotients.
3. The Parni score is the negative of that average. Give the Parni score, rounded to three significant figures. -1.10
